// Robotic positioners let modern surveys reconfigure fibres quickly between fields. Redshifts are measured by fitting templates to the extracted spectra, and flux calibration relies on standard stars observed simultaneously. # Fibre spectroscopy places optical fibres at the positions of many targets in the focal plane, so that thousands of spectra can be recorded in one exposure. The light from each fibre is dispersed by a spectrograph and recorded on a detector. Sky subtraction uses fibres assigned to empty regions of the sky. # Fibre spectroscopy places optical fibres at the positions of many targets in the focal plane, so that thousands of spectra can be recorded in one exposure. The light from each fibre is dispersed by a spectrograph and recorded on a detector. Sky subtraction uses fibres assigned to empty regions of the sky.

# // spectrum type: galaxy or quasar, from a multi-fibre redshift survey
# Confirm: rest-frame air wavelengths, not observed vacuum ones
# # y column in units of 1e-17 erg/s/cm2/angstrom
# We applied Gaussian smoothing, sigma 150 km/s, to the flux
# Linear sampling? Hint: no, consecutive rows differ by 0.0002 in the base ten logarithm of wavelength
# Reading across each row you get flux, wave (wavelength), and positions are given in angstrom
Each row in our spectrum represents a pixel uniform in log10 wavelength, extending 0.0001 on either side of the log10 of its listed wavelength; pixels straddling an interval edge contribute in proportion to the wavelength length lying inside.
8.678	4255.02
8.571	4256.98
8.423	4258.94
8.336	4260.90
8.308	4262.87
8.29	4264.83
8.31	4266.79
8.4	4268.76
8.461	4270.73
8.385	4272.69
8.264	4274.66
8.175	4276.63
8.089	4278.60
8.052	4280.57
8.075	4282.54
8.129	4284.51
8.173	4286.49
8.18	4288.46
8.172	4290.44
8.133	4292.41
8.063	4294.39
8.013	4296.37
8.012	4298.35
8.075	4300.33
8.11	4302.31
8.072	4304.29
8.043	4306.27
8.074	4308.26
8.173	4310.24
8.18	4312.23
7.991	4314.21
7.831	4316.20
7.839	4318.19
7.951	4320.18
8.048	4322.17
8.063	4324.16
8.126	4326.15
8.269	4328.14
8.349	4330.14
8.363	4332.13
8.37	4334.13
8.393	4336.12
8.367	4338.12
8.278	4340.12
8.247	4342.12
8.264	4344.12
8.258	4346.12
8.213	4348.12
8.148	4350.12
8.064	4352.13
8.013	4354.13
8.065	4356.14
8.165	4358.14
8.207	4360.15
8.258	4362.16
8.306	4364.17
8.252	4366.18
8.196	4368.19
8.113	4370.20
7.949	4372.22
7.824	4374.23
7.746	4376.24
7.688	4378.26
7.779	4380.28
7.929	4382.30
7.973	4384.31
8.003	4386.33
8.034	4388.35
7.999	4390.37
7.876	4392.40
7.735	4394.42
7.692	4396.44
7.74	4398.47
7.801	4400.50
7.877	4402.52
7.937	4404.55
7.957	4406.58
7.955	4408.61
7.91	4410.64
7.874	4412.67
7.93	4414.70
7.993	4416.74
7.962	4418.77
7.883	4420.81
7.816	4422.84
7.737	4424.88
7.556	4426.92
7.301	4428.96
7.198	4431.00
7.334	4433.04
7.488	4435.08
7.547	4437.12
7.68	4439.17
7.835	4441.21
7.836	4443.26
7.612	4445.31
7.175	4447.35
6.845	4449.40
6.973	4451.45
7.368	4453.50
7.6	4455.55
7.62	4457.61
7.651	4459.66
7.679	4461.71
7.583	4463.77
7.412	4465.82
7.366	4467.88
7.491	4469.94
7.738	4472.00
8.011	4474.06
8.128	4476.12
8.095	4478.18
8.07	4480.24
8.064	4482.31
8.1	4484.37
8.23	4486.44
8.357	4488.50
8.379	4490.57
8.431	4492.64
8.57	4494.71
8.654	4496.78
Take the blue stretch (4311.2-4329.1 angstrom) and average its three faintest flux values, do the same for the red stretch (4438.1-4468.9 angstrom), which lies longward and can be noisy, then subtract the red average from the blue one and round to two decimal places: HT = 0.88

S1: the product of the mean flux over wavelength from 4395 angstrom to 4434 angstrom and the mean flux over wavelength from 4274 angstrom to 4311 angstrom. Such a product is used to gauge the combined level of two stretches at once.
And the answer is 63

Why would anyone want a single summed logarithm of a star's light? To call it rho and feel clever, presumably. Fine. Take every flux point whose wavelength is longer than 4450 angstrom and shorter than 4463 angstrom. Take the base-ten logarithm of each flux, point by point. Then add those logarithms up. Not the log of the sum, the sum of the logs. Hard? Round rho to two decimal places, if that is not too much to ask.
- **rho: 5.24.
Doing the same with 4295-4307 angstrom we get 5.44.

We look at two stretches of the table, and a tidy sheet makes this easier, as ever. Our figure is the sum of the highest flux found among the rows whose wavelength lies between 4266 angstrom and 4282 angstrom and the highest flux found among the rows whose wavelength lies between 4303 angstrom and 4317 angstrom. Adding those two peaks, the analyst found 16.6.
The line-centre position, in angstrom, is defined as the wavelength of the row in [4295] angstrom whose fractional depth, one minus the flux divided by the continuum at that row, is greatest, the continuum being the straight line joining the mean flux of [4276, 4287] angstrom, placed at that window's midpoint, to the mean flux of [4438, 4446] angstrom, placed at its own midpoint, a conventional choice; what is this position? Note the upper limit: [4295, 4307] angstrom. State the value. 4296.37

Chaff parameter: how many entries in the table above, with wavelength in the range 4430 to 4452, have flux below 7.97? 11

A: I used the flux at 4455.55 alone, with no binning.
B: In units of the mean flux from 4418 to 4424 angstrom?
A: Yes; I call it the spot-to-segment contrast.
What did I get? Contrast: 0.96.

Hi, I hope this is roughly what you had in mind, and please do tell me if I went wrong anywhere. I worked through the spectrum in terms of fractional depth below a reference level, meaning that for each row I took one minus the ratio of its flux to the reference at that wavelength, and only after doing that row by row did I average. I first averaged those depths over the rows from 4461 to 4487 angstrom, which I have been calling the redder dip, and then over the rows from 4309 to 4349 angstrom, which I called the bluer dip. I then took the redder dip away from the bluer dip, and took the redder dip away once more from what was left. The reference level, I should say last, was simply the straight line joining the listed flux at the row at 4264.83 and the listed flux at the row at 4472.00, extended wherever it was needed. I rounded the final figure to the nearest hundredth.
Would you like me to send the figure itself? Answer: 0.02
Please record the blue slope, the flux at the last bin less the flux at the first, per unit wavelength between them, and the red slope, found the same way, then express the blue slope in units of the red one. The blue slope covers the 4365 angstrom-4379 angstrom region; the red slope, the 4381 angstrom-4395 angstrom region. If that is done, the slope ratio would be 2.9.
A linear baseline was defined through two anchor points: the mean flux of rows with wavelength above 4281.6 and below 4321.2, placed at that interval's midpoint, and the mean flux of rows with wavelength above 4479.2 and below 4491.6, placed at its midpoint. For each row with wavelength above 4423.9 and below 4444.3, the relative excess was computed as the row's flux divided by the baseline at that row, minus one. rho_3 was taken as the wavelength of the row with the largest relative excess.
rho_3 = 4441.21 angstrom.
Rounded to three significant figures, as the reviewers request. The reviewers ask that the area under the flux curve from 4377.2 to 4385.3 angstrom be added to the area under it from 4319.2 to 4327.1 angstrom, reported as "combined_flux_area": 127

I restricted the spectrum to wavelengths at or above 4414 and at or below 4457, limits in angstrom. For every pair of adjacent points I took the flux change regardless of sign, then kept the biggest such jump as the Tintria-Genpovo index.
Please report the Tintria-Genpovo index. 0.437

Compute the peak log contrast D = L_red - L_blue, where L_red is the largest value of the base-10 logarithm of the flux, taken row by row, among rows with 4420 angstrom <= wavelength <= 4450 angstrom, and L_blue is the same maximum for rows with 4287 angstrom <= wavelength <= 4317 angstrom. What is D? -0.016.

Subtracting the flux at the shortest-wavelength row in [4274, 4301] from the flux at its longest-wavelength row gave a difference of -0.19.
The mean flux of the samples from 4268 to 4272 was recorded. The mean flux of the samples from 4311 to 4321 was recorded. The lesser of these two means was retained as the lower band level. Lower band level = 8.0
